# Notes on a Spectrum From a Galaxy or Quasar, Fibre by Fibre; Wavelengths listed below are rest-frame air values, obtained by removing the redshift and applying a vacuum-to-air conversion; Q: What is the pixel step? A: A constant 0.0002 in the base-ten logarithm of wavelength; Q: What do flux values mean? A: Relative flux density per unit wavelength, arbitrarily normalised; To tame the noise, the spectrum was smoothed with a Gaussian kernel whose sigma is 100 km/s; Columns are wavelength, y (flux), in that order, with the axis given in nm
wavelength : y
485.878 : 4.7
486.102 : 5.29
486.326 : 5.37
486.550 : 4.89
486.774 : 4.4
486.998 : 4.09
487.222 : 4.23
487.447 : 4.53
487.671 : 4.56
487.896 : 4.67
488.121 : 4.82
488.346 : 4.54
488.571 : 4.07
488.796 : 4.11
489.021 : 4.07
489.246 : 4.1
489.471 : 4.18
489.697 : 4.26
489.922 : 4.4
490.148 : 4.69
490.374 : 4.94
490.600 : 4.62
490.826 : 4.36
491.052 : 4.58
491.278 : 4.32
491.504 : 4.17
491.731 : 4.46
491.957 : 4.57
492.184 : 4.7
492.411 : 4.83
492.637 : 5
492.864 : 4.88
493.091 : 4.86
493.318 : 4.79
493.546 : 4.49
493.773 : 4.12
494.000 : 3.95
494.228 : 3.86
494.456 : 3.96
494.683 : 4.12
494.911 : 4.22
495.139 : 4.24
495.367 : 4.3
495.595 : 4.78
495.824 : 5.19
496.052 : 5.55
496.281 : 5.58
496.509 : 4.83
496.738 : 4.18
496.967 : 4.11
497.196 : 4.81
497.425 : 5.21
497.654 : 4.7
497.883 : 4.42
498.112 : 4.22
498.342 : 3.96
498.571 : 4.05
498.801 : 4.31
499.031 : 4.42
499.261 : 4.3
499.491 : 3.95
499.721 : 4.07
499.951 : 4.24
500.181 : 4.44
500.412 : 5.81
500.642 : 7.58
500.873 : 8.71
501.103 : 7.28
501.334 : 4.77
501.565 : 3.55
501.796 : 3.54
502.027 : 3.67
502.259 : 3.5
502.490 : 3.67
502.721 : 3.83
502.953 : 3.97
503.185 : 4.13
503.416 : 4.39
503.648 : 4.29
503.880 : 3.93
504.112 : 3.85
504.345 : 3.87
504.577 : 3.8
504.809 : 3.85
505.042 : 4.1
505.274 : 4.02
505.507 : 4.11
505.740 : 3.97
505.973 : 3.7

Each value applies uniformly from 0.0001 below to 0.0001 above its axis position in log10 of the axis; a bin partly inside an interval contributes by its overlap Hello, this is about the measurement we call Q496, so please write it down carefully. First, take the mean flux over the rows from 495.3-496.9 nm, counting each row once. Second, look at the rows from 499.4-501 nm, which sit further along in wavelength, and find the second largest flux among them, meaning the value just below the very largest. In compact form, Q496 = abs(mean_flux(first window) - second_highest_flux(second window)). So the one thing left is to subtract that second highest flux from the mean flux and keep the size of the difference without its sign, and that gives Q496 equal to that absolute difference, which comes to 2.7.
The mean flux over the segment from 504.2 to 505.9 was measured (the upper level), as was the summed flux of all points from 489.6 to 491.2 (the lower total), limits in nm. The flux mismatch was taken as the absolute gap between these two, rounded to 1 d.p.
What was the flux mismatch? 27.9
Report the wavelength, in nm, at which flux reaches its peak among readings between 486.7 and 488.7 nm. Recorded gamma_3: 488.121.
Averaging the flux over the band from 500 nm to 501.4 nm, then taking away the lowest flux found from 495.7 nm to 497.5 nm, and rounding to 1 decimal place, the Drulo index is 2.3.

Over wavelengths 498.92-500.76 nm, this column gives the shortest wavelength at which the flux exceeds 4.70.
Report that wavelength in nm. 500.412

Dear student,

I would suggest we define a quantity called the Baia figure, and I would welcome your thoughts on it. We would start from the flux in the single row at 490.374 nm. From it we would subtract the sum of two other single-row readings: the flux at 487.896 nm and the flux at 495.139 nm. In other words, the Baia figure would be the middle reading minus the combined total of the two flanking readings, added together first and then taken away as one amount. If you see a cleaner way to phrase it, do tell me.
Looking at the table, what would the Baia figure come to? -4.0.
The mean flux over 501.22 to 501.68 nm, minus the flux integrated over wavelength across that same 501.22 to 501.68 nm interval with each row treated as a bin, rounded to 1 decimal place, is 2.2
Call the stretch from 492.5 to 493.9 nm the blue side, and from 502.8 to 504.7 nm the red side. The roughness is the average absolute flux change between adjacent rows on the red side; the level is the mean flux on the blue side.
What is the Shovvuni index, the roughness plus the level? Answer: 4.84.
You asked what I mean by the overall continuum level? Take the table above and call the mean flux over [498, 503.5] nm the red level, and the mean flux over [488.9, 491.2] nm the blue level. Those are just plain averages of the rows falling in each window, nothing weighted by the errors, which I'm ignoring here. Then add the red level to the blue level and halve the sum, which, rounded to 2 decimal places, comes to 4.51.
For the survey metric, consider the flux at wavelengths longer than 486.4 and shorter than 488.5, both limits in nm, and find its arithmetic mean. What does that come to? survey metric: 4.53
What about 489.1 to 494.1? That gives 4.51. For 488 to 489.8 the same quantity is 4.27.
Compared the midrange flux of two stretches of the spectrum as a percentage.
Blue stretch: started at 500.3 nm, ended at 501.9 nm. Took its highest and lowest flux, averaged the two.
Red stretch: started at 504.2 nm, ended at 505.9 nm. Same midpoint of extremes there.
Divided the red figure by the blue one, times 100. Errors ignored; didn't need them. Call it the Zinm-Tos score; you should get 65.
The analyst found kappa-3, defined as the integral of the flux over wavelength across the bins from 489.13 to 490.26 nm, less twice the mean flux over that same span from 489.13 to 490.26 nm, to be -3.8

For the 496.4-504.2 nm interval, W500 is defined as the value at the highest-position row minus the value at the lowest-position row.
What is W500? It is -1.0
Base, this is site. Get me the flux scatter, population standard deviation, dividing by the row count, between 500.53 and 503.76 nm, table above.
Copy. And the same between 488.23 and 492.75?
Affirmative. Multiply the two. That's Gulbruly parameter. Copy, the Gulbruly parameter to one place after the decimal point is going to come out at 0.5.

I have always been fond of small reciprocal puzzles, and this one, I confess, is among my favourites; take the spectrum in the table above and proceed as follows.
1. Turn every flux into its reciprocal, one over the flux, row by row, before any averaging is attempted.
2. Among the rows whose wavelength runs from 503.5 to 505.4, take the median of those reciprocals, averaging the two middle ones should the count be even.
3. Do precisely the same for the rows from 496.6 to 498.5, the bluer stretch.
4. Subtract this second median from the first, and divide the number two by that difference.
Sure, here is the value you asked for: 81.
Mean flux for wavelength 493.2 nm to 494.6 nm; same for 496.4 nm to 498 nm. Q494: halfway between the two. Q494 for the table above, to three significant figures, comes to 4.40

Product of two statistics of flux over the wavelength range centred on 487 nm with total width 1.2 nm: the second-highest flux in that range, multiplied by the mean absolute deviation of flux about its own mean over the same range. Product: 1.02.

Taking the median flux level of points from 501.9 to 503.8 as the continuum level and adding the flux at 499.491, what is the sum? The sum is 7.85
